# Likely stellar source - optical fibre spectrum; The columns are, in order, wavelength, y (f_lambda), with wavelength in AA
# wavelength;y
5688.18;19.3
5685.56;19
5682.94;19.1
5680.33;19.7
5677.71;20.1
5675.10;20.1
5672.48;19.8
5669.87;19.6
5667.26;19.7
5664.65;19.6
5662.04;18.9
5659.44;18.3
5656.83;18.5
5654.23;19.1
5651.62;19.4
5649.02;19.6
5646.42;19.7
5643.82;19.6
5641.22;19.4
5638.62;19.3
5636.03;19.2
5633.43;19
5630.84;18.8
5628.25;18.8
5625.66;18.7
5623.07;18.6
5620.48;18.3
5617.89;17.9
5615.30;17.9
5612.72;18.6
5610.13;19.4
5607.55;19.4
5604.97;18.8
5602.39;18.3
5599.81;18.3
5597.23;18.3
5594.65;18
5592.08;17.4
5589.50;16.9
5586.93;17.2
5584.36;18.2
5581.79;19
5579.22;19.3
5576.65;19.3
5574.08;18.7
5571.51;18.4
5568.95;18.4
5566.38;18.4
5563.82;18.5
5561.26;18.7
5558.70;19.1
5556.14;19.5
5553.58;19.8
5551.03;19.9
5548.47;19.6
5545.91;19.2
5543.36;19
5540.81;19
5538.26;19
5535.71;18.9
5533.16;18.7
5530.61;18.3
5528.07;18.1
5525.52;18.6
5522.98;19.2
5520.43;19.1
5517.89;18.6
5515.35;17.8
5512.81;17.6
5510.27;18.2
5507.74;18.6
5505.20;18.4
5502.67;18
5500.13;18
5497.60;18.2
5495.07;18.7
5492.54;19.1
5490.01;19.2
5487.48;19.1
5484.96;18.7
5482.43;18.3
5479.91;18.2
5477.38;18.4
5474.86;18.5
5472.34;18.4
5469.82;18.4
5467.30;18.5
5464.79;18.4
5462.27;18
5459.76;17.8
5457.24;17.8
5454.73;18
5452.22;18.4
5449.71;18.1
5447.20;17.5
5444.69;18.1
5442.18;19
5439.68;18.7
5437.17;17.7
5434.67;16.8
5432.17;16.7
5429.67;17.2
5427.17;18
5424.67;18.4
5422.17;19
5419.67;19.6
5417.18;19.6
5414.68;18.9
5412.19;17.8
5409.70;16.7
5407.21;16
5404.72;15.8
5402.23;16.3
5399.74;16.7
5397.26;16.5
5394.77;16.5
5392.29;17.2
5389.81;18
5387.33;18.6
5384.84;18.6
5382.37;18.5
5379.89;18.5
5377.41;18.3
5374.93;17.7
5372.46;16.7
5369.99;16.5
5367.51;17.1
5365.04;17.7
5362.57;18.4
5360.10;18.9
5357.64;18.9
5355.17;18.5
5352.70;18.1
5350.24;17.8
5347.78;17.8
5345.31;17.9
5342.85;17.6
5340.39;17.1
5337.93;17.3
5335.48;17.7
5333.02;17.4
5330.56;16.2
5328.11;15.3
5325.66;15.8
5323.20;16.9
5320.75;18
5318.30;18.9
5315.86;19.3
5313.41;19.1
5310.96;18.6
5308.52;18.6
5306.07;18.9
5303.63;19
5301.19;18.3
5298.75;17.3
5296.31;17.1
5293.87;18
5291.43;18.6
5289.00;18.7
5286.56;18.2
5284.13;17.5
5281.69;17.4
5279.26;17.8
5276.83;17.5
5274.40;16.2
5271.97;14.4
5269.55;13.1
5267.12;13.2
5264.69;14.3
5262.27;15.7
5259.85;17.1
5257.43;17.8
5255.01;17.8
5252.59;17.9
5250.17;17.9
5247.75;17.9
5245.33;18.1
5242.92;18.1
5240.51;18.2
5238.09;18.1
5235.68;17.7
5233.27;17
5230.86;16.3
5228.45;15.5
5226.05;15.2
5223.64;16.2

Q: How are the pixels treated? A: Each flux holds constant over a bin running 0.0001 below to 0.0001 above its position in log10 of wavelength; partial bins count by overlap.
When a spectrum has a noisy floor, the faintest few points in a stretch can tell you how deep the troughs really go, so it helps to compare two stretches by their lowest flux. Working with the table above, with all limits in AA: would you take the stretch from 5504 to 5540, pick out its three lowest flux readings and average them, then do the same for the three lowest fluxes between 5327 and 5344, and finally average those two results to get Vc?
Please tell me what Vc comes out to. 17.0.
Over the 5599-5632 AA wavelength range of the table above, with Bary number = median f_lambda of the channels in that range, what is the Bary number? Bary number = 18.60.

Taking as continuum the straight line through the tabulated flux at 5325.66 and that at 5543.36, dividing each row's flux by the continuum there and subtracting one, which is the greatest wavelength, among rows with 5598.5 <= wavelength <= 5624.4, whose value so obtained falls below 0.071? 5623.07 AA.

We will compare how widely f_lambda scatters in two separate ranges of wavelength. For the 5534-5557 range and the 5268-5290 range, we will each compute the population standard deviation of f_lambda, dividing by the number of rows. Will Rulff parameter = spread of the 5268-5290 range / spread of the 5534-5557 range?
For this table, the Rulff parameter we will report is 4.9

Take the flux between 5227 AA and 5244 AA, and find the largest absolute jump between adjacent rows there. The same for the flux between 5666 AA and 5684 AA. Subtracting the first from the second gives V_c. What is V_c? -0.20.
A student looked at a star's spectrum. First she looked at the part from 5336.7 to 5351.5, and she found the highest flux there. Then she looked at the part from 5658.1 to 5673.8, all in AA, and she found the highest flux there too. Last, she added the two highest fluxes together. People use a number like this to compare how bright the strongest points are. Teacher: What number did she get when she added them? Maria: 37.7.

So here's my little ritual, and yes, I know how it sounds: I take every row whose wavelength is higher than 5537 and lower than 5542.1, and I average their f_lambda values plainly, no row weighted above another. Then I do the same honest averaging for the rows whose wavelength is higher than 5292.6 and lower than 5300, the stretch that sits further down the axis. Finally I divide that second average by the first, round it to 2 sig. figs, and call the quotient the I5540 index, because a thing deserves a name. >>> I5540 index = 0.92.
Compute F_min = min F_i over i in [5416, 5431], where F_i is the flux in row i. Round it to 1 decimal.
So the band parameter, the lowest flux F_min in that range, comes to 17.2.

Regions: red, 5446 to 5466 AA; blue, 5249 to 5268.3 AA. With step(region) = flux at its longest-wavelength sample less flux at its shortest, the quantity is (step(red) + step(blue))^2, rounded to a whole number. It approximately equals 14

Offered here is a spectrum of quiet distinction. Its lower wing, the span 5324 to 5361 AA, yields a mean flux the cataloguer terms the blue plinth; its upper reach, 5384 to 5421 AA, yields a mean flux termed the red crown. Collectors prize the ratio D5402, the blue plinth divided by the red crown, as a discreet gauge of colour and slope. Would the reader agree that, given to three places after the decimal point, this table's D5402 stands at 0.998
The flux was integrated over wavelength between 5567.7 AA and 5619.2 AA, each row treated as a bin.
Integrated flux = 947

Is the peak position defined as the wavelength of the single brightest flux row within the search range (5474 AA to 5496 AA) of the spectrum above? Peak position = 5490.01 AA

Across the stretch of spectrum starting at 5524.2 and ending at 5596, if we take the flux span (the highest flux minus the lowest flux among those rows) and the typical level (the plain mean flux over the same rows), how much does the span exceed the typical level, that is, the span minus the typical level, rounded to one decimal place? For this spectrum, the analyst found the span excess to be -15.7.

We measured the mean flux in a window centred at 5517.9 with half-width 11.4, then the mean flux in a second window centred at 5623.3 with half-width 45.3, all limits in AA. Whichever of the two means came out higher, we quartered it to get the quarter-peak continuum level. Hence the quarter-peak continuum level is 4.68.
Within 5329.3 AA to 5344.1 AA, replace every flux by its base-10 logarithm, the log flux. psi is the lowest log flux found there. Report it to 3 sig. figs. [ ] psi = 1.21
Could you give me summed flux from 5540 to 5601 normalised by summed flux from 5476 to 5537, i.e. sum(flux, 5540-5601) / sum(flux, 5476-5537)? 1.01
